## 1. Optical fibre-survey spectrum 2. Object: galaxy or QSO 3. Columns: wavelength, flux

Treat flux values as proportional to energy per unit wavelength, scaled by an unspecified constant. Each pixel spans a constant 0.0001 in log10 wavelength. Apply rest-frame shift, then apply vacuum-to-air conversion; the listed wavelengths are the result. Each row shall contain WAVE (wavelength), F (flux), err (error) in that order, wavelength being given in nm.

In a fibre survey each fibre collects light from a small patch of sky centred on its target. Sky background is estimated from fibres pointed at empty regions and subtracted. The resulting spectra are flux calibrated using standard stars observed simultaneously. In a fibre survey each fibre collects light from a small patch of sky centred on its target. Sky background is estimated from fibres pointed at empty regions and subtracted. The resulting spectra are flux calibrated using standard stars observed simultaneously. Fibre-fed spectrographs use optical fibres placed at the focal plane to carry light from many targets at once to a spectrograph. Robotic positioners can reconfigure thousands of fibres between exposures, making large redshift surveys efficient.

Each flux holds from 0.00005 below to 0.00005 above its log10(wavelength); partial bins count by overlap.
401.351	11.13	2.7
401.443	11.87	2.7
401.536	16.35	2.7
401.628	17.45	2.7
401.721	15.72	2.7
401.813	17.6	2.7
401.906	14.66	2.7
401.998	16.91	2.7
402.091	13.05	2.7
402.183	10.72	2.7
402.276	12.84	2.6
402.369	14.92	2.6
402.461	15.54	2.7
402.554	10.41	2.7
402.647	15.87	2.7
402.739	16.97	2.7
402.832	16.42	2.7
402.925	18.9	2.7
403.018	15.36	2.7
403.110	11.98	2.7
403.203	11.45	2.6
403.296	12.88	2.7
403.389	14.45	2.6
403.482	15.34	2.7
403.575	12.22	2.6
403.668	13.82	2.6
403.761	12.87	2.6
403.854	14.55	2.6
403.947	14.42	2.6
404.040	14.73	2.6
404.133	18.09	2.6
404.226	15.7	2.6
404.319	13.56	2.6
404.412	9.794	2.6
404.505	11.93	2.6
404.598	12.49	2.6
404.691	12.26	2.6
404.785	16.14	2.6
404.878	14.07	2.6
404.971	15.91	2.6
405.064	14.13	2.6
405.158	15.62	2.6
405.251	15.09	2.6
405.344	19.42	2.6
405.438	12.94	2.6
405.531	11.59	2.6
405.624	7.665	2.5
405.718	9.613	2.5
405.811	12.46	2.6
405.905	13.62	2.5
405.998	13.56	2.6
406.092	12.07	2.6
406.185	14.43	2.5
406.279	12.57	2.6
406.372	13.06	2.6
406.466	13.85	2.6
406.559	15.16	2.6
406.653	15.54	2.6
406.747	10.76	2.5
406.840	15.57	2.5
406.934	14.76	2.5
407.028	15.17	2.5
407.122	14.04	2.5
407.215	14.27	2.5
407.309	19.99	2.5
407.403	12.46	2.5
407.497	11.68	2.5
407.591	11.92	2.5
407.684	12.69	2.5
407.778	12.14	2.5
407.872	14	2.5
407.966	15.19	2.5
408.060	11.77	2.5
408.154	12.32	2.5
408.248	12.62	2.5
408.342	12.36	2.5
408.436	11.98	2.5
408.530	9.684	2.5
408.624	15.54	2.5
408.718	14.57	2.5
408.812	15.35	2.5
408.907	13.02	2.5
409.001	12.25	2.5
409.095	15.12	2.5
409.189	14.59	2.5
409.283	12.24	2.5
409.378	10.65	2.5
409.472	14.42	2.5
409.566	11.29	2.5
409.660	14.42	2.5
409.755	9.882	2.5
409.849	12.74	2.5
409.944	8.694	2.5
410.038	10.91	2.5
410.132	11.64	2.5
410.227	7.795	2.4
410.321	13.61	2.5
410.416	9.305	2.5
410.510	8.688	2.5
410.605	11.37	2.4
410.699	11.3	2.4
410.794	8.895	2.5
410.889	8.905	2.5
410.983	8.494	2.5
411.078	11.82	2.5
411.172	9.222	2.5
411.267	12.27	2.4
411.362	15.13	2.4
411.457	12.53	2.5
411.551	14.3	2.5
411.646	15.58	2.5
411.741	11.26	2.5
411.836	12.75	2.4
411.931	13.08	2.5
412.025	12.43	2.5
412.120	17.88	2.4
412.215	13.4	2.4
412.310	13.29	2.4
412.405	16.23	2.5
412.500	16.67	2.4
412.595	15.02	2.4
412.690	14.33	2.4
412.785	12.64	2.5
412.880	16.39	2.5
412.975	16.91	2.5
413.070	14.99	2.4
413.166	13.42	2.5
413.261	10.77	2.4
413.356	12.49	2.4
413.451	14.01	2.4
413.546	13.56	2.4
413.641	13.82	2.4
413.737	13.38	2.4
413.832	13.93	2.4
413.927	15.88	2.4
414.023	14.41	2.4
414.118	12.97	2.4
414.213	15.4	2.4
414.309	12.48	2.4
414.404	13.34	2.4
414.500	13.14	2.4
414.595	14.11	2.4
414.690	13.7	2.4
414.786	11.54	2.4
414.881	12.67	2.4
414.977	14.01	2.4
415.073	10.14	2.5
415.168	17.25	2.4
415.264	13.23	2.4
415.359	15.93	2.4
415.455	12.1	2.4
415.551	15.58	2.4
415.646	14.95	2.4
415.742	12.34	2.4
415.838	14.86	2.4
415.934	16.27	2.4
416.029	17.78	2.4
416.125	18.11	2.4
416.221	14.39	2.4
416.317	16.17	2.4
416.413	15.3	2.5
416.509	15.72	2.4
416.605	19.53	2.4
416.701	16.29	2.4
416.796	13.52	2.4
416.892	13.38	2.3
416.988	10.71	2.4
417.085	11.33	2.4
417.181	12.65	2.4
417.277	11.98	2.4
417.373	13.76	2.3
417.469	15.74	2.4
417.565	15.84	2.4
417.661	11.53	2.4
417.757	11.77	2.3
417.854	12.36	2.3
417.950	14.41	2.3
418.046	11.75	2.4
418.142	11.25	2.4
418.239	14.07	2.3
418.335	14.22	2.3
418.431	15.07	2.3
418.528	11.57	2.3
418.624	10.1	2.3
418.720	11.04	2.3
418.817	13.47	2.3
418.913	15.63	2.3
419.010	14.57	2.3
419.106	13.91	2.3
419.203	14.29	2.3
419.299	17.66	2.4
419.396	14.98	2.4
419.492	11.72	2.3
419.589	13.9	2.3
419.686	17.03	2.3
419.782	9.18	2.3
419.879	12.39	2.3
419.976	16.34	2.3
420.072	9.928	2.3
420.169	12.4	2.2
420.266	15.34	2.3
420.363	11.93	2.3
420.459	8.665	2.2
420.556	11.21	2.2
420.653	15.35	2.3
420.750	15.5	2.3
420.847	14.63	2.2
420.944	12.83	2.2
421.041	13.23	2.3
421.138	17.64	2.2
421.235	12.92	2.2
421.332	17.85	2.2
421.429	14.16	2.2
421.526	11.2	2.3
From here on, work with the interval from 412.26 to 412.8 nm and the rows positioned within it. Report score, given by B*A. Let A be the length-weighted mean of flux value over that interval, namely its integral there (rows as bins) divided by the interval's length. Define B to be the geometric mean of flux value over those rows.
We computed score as 217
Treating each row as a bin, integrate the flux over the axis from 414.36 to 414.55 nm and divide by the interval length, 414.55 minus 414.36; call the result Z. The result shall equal 13.2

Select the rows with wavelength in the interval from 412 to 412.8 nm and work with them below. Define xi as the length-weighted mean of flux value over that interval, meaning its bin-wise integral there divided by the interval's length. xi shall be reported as 14.8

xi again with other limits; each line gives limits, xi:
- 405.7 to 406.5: 12.9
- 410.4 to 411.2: 9.8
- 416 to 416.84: 16.3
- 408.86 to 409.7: 13.1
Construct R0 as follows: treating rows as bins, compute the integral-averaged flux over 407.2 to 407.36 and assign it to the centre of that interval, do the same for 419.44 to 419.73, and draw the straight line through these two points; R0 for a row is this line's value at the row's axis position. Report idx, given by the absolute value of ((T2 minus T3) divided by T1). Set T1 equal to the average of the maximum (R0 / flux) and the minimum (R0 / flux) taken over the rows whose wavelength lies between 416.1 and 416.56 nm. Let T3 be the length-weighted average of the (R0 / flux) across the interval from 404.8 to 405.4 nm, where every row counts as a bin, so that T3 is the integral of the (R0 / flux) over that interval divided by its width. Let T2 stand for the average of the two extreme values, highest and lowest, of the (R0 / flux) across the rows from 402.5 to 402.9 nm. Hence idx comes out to 0.31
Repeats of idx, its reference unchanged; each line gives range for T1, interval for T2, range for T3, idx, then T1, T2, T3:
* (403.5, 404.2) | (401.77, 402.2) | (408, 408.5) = 0.00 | 1.27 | 1.42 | 1.42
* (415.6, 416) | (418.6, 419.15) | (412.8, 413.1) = 0.14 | 1.08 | 1.17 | 1.02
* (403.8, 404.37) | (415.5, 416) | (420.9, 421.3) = 0.09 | 1.19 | 1.08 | 0.98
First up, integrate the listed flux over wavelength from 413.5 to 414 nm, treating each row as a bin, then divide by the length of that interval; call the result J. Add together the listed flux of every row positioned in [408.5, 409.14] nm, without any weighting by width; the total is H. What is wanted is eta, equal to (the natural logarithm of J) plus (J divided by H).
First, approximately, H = 96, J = 14.1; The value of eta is 2.79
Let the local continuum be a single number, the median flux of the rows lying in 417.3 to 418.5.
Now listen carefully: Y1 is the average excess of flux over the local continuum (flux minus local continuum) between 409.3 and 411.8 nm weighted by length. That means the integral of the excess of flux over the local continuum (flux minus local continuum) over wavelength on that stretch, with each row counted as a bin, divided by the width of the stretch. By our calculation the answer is -2.55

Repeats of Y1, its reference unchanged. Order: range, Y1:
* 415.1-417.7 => 0.73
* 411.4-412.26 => -0.21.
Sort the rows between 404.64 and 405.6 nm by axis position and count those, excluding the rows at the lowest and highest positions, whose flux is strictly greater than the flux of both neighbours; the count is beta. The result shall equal 4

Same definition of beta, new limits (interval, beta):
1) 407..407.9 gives 2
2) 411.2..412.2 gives 3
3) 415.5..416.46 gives 2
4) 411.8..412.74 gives 3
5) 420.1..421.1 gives 2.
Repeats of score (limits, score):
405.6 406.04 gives 128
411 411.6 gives 153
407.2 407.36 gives 296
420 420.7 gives 146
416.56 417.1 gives 197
